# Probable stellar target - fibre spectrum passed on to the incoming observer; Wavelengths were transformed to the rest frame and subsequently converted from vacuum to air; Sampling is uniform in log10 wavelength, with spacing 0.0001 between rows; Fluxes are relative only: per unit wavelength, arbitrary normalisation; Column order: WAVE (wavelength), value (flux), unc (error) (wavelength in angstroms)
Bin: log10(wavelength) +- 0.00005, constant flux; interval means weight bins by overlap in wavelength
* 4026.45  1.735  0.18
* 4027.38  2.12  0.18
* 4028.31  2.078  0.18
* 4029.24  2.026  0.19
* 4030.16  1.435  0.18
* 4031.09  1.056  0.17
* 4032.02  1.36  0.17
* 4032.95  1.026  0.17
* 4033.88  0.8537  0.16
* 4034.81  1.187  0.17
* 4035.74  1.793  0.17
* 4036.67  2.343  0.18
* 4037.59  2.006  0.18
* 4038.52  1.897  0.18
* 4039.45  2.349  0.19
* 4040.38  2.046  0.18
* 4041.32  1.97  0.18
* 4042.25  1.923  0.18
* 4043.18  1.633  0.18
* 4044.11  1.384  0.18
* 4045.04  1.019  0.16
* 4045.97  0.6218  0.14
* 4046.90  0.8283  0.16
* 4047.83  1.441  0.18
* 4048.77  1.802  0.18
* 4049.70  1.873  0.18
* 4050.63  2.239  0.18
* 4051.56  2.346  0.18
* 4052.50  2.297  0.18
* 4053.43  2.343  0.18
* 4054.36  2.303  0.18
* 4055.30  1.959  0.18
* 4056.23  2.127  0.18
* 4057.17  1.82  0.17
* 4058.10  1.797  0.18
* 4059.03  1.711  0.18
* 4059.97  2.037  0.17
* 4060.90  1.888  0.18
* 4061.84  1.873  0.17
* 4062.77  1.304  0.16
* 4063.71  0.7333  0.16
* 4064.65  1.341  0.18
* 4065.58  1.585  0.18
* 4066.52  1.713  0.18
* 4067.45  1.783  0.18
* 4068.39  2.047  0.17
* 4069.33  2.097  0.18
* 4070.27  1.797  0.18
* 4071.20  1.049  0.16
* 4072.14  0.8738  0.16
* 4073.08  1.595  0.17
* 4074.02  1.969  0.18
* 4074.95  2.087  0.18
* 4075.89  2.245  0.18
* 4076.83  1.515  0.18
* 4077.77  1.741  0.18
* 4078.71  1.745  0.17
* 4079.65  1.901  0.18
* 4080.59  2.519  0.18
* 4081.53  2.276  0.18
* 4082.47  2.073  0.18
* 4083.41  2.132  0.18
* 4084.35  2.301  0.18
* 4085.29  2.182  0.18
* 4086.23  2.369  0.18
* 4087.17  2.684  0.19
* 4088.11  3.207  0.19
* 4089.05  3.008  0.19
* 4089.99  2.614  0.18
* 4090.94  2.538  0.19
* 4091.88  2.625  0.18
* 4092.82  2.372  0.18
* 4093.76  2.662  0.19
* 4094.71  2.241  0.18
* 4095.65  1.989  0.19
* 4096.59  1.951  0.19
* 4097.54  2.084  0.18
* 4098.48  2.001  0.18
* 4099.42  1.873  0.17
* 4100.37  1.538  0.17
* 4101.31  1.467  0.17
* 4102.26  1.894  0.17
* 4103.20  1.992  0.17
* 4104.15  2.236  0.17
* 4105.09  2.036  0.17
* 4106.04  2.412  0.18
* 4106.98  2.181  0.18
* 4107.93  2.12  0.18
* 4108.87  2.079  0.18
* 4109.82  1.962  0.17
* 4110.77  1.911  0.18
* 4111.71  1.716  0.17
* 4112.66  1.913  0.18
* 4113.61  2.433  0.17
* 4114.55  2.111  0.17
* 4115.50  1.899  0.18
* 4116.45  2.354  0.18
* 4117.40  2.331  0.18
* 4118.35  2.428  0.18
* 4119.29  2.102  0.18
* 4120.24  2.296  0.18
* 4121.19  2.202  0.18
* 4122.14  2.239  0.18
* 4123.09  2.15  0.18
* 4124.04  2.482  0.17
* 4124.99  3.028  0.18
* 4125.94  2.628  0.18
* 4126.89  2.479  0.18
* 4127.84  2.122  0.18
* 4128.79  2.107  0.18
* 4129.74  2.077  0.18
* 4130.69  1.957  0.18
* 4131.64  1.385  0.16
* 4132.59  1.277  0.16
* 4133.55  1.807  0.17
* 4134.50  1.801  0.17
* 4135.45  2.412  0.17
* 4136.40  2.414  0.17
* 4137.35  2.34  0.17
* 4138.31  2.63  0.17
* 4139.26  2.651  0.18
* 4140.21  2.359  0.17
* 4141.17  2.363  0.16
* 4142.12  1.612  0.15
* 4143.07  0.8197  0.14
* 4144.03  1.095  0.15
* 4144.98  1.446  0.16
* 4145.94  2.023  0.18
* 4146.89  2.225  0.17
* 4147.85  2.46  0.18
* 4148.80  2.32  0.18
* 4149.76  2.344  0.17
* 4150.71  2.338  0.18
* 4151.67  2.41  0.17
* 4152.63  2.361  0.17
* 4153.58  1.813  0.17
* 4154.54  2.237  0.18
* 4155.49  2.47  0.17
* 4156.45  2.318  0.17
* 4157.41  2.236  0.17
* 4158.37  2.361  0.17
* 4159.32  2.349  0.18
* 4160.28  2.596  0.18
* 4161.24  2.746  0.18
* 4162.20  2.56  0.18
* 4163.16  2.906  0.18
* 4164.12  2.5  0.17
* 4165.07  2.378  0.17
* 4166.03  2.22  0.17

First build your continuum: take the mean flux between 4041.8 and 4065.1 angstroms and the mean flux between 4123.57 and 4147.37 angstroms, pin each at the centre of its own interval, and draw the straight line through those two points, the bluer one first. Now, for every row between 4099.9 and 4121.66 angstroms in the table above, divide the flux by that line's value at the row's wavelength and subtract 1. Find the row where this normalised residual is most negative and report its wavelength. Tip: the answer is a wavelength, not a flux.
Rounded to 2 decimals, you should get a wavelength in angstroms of 4101.31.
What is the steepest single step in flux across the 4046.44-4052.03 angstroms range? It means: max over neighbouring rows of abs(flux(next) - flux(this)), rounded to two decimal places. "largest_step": 0.61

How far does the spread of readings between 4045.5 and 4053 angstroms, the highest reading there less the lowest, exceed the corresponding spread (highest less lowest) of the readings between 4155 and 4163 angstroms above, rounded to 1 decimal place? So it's 1.2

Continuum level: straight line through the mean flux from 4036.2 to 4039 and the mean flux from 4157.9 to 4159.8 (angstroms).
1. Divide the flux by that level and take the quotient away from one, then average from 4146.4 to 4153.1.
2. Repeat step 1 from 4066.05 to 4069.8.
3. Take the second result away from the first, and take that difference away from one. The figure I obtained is 1.12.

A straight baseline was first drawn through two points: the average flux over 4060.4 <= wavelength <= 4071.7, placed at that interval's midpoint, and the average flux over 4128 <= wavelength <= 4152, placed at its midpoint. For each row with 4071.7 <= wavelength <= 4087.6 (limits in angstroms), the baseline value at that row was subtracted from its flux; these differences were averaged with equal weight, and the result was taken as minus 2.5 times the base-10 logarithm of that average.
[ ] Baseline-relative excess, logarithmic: 1.2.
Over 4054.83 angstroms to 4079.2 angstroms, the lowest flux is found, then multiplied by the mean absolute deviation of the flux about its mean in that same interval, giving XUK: 0.21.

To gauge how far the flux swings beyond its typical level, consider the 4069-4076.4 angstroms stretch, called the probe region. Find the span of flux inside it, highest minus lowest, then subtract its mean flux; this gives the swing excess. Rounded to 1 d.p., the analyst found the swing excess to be -0.3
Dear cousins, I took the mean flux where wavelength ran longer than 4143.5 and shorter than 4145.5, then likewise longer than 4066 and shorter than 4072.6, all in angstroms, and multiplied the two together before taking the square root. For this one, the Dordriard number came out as 1.4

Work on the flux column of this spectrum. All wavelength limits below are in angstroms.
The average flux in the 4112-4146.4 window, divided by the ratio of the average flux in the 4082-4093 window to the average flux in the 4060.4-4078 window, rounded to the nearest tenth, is 1.4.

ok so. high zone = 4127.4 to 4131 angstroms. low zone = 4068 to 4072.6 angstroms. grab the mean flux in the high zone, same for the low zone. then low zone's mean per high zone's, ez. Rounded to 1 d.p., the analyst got 0.8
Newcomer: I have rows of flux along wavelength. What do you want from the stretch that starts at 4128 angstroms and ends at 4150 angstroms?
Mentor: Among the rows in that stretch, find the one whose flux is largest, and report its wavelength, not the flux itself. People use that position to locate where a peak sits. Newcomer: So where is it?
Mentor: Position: 4139.26 angstroms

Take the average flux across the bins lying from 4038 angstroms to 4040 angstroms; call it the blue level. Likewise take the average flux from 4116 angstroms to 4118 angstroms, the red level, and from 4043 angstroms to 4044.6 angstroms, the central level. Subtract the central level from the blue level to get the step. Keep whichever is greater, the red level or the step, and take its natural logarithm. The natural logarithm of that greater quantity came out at 0.851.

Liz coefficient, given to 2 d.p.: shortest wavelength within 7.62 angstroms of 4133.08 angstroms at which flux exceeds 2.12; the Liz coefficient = 4125.94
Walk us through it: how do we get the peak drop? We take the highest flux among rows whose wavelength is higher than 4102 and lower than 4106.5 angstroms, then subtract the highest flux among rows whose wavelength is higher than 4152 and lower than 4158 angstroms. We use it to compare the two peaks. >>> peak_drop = -0.06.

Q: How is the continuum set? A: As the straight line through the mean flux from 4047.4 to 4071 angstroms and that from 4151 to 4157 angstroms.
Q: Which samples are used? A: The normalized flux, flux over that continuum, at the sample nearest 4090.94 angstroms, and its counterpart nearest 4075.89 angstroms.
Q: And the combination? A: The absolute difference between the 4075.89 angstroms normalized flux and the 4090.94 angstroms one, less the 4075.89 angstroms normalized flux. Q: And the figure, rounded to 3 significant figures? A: -1.06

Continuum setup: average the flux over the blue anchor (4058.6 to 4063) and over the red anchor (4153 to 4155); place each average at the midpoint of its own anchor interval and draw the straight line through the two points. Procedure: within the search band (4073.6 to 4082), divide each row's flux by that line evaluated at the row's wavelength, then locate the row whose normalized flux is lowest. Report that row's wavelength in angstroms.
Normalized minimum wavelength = 4076.83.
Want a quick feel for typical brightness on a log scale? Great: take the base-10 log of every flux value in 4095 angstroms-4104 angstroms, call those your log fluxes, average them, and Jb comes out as 0.27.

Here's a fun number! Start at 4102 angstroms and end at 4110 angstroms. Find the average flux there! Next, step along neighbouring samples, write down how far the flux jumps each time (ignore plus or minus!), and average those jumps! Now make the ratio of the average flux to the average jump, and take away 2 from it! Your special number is 10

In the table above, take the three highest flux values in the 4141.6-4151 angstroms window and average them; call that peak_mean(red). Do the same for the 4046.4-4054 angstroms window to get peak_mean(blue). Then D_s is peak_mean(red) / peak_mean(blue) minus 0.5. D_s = 0.522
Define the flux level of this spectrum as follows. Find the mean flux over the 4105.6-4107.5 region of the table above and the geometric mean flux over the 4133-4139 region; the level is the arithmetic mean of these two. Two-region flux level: 2.3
